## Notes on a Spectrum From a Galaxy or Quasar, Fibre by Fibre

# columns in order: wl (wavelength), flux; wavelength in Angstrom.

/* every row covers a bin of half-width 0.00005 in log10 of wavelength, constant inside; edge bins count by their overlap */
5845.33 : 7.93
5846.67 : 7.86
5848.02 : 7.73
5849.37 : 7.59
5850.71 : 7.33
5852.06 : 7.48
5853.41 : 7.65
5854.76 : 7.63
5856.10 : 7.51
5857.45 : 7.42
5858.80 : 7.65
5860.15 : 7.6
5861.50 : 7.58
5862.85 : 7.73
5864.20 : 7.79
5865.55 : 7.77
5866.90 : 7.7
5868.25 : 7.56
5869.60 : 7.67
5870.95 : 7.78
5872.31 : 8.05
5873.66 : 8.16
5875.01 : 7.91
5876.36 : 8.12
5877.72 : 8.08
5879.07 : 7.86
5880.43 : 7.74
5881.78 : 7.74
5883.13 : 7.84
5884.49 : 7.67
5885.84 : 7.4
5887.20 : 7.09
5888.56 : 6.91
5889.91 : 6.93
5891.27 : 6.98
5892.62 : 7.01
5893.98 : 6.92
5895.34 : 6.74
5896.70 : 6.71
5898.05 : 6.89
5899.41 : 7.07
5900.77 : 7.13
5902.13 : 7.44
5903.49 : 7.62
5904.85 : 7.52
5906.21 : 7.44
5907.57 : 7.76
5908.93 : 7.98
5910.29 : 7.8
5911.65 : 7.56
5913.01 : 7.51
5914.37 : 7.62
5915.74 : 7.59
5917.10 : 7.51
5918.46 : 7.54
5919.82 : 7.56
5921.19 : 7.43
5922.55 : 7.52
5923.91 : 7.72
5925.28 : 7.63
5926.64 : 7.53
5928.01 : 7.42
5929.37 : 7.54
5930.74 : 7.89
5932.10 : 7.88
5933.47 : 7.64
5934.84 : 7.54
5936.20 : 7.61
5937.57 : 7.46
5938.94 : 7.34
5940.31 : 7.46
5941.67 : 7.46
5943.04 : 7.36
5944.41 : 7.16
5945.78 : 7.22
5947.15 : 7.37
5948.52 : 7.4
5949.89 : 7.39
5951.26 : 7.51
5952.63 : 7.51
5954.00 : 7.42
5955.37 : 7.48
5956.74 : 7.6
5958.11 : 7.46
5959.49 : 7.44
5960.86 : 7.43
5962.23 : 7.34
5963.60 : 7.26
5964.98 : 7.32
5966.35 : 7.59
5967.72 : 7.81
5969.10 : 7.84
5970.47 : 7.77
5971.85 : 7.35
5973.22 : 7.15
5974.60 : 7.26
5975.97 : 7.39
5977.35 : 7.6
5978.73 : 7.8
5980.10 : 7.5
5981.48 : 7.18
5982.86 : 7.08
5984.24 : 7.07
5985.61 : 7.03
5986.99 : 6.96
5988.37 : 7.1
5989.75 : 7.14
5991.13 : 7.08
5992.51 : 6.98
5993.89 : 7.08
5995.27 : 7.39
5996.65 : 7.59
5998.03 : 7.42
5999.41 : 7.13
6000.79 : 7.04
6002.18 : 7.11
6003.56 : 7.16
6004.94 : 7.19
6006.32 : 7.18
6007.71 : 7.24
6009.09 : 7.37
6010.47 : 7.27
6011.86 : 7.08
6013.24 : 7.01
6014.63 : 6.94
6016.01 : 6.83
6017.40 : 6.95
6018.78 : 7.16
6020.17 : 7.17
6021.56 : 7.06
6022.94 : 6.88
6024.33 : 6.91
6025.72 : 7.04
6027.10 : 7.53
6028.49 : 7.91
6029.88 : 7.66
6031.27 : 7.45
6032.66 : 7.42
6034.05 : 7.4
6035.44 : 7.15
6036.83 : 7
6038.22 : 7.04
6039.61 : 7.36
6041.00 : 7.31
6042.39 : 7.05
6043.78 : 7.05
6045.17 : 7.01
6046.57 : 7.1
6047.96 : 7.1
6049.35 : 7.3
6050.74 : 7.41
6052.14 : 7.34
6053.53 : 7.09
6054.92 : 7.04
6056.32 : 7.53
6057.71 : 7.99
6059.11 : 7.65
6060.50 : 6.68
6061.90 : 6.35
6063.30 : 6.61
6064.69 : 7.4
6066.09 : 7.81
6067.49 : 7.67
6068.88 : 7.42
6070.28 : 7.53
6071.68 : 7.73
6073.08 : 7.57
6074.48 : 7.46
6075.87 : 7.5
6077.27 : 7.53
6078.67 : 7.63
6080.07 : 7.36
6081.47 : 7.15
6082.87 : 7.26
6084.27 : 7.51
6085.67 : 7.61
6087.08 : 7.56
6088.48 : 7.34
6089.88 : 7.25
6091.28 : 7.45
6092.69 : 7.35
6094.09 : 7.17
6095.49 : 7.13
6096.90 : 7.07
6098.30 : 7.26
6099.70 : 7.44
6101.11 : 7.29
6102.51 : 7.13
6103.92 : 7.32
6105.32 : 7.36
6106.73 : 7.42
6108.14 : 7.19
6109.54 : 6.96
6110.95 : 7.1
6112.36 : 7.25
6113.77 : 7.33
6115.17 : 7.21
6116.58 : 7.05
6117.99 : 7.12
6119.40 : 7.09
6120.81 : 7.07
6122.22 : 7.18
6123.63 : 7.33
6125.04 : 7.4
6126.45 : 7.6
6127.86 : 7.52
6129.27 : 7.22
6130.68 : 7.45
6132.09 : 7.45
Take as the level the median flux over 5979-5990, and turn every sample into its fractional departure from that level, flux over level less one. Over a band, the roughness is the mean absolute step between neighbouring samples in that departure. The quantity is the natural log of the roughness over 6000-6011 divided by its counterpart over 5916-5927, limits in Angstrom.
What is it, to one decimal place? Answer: -0.4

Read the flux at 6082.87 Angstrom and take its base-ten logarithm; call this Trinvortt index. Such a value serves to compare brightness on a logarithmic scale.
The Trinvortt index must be 0.861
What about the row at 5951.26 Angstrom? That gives 0.876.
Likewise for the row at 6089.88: 0.860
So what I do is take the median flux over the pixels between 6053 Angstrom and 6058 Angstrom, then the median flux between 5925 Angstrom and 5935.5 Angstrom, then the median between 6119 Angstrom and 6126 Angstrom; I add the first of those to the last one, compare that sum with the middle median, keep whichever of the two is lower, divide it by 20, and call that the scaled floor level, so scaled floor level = 0.379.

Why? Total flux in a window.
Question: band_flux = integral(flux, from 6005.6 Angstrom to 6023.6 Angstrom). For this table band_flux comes 128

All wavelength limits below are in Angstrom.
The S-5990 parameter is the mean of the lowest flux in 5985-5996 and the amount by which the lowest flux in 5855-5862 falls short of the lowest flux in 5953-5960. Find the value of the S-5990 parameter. 3.48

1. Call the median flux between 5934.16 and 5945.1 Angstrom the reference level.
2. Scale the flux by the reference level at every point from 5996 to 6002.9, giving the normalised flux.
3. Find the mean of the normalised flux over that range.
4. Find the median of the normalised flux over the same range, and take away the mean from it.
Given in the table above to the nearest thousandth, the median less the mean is -0.017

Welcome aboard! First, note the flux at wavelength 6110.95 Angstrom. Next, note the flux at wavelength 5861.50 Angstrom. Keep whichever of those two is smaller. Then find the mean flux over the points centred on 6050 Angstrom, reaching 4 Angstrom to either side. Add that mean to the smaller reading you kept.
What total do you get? 14.3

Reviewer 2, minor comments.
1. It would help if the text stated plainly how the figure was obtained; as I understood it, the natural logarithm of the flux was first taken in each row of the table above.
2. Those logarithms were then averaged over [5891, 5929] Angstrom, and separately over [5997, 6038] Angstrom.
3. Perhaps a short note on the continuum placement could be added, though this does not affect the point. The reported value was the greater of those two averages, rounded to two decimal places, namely 2.00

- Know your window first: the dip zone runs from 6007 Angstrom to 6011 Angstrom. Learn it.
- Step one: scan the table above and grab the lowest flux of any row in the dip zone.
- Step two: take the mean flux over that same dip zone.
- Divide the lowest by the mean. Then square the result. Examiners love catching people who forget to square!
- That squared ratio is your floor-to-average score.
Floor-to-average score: 0.985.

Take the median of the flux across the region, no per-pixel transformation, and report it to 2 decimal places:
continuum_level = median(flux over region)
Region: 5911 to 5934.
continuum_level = 7.56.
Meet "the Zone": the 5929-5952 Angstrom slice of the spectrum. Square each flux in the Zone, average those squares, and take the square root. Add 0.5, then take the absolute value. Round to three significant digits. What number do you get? 7.99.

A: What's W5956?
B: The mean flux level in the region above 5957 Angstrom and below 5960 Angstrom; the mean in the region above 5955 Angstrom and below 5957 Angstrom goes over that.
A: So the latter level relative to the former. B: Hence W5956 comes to 1.01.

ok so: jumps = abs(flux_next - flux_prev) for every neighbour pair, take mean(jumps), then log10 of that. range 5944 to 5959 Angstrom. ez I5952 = -1.11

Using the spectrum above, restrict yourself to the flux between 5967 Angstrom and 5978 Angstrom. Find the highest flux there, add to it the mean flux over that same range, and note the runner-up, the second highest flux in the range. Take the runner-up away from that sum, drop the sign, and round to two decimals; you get 7.55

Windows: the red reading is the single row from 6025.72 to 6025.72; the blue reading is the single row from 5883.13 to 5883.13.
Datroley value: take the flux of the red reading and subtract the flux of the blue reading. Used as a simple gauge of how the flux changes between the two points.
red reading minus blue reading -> -0.8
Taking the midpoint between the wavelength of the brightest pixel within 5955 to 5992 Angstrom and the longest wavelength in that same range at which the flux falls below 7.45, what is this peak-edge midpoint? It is 5980.1 Angstrom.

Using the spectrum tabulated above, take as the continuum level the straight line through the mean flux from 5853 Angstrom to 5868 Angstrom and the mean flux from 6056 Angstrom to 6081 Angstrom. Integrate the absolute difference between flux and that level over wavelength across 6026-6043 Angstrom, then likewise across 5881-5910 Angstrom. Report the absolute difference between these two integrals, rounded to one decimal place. 8.4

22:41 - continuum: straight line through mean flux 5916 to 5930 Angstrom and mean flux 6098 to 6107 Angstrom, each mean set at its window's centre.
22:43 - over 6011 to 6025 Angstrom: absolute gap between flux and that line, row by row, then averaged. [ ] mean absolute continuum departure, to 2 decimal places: 0.42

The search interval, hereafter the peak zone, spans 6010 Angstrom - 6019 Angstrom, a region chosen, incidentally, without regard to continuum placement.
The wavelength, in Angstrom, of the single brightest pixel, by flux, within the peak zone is 6010.47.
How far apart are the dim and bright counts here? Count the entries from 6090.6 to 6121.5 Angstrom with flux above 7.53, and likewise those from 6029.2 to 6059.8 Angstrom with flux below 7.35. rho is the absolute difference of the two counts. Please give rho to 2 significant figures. 13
